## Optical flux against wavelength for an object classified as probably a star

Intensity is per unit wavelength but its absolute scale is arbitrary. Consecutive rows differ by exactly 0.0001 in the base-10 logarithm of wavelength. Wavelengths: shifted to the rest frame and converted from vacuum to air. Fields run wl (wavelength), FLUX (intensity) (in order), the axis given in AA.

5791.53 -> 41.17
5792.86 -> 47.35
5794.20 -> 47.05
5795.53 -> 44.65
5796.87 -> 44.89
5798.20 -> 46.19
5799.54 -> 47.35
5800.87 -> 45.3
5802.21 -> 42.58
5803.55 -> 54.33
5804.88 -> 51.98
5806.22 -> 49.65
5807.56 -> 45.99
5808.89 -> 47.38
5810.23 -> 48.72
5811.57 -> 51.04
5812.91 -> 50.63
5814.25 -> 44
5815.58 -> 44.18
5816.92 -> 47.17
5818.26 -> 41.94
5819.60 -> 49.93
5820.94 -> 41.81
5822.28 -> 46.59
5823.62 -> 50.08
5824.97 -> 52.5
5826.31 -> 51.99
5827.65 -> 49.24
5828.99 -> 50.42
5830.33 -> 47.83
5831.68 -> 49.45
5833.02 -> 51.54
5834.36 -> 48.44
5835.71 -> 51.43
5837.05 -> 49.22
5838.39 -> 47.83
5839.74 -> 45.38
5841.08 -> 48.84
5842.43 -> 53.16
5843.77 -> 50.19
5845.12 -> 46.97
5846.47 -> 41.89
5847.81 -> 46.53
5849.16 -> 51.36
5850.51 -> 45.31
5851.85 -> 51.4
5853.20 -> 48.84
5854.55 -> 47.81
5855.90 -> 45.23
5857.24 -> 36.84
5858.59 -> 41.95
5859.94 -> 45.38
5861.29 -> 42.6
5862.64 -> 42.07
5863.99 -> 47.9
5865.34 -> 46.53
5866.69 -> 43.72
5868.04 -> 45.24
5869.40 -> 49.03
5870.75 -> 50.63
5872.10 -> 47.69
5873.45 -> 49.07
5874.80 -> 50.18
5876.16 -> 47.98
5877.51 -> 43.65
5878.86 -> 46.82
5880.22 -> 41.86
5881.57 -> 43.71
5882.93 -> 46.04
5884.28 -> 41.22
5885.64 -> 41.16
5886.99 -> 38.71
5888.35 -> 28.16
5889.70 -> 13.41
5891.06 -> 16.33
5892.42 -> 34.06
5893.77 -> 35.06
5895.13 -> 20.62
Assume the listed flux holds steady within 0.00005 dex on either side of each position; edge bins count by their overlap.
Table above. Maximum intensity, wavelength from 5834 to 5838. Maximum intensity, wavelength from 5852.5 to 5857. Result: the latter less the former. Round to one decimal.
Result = -2.6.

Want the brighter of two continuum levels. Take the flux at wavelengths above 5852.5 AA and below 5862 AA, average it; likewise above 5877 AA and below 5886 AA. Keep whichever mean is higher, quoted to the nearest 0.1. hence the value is 44.1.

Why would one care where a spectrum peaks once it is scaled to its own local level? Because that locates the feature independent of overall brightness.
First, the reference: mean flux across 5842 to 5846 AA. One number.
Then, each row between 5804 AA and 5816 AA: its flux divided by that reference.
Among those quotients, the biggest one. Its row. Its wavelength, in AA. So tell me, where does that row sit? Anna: 5804.88 AA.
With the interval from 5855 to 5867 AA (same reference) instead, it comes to 5863.99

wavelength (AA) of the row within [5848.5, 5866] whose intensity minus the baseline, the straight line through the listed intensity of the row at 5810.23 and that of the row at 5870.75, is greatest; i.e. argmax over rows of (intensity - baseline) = 5849.16 AA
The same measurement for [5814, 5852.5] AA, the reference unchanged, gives 5842.43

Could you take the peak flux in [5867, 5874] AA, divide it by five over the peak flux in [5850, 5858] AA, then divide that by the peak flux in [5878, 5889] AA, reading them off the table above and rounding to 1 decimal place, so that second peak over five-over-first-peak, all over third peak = 11.1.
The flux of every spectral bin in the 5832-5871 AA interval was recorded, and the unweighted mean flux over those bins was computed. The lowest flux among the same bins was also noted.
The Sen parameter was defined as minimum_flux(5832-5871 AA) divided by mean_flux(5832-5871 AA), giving 0.78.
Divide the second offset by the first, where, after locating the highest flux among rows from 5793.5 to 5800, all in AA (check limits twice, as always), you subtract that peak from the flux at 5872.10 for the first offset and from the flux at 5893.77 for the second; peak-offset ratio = -36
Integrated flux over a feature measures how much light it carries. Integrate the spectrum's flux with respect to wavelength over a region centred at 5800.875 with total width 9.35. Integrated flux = 444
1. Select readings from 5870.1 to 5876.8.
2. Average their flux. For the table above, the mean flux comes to 49.1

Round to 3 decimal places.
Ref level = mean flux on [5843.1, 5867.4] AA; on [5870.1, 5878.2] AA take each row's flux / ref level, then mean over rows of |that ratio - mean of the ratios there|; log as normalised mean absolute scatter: 0.039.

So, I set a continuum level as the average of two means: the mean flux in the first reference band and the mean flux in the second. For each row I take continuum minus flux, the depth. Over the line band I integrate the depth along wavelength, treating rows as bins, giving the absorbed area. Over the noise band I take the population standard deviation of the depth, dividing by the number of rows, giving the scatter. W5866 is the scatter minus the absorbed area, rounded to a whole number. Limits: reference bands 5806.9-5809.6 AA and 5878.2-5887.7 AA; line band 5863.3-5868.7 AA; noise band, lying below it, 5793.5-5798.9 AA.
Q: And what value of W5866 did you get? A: 7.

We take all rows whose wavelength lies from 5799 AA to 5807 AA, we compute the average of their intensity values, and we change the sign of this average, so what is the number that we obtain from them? -48.5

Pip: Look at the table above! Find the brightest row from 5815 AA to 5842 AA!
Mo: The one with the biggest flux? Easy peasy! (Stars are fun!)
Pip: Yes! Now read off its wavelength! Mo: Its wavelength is 5824.97 AA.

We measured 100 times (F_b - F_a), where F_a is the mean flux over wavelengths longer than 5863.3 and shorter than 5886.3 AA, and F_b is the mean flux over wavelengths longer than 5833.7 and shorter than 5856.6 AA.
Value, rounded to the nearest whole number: 220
